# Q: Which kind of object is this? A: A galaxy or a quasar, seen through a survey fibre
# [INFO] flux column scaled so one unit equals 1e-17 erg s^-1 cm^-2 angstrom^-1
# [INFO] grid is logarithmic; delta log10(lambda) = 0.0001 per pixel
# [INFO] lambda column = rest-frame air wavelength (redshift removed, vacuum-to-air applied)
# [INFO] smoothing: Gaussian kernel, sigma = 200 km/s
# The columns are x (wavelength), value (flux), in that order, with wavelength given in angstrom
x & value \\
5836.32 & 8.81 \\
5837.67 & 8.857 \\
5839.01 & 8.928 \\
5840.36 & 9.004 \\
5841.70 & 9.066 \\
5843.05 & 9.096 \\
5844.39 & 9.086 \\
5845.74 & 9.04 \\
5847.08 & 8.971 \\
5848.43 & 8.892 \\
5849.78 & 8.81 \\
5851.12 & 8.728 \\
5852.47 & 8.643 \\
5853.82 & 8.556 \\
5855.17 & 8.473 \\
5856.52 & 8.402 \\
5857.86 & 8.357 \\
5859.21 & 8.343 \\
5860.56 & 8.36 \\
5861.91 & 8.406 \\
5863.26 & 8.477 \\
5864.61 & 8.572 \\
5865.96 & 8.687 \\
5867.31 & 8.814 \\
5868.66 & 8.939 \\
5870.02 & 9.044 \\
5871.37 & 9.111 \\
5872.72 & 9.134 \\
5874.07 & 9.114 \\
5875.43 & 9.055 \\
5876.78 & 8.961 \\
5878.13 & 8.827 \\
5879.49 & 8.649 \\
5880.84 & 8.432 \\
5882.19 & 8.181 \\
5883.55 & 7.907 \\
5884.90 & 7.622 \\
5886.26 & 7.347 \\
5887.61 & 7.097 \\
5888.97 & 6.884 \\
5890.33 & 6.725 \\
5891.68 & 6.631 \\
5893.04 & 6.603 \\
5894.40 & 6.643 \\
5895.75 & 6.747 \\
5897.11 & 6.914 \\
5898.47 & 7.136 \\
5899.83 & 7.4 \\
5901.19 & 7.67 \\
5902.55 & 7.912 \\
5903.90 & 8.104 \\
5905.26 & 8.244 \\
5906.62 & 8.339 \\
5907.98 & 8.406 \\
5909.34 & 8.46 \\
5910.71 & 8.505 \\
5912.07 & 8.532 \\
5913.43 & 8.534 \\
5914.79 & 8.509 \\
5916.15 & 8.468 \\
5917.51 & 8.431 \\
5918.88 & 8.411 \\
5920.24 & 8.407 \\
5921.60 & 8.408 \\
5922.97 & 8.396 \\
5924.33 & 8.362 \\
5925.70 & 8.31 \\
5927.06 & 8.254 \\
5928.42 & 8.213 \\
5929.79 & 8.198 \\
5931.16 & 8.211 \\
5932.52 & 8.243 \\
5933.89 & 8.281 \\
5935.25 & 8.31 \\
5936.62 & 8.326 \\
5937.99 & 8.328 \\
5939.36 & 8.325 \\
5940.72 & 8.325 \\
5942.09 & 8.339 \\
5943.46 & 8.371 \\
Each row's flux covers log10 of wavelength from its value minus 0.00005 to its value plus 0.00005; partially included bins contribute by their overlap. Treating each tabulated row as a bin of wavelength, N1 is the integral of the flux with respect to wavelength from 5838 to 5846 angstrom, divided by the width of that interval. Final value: 9.03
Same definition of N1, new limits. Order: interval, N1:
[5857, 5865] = 8.42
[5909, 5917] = 8.50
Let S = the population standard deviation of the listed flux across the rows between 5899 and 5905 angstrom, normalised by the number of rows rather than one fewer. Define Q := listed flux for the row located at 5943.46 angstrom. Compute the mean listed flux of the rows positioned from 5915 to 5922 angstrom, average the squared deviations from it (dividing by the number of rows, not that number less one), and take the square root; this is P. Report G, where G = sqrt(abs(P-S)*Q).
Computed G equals 1.4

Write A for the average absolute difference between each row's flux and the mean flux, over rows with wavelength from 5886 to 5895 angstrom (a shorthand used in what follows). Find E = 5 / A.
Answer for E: 22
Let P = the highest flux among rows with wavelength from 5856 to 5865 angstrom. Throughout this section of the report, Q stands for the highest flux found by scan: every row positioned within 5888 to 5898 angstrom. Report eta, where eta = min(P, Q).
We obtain 6.91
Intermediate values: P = 8.572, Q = 6.914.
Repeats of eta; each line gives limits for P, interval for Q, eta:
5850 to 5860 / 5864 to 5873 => 8.73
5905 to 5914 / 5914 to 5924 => 8.51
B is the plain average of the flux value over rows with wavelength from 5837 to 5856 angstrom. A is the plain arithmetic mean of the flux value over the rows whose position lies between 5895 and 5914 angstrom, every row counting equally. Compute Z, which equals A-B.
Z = -0.95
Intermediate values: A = 7.9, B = 8.87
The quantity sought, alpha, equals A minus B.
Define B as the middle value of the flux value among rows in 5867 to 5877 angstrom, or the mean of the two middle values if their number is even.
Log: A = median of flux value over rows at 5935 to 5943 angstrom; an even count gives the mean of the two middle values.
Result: -0.7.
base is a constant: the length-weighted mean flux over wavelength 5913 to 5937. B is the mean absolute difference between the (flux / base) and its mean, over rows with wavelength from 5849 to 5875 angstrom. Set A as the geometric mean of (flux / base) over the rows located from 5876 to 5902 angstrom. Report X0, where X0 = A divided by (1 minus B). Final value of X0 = 0.92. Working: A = 0.89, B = 0.028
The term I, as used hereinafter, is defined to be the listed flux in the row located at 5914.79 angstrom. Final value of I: 8.509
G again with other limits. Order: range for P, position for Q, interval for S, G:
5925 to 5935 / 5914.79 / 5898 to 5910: 1.9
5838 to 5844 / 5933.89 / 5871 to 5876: 0.5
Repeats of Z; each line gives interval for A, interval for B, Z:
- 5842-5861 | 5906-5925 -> 0.26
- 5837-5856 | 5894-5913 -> 1.08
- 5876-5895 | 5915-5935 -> -0.72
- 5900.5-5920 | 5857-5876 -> -0.42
